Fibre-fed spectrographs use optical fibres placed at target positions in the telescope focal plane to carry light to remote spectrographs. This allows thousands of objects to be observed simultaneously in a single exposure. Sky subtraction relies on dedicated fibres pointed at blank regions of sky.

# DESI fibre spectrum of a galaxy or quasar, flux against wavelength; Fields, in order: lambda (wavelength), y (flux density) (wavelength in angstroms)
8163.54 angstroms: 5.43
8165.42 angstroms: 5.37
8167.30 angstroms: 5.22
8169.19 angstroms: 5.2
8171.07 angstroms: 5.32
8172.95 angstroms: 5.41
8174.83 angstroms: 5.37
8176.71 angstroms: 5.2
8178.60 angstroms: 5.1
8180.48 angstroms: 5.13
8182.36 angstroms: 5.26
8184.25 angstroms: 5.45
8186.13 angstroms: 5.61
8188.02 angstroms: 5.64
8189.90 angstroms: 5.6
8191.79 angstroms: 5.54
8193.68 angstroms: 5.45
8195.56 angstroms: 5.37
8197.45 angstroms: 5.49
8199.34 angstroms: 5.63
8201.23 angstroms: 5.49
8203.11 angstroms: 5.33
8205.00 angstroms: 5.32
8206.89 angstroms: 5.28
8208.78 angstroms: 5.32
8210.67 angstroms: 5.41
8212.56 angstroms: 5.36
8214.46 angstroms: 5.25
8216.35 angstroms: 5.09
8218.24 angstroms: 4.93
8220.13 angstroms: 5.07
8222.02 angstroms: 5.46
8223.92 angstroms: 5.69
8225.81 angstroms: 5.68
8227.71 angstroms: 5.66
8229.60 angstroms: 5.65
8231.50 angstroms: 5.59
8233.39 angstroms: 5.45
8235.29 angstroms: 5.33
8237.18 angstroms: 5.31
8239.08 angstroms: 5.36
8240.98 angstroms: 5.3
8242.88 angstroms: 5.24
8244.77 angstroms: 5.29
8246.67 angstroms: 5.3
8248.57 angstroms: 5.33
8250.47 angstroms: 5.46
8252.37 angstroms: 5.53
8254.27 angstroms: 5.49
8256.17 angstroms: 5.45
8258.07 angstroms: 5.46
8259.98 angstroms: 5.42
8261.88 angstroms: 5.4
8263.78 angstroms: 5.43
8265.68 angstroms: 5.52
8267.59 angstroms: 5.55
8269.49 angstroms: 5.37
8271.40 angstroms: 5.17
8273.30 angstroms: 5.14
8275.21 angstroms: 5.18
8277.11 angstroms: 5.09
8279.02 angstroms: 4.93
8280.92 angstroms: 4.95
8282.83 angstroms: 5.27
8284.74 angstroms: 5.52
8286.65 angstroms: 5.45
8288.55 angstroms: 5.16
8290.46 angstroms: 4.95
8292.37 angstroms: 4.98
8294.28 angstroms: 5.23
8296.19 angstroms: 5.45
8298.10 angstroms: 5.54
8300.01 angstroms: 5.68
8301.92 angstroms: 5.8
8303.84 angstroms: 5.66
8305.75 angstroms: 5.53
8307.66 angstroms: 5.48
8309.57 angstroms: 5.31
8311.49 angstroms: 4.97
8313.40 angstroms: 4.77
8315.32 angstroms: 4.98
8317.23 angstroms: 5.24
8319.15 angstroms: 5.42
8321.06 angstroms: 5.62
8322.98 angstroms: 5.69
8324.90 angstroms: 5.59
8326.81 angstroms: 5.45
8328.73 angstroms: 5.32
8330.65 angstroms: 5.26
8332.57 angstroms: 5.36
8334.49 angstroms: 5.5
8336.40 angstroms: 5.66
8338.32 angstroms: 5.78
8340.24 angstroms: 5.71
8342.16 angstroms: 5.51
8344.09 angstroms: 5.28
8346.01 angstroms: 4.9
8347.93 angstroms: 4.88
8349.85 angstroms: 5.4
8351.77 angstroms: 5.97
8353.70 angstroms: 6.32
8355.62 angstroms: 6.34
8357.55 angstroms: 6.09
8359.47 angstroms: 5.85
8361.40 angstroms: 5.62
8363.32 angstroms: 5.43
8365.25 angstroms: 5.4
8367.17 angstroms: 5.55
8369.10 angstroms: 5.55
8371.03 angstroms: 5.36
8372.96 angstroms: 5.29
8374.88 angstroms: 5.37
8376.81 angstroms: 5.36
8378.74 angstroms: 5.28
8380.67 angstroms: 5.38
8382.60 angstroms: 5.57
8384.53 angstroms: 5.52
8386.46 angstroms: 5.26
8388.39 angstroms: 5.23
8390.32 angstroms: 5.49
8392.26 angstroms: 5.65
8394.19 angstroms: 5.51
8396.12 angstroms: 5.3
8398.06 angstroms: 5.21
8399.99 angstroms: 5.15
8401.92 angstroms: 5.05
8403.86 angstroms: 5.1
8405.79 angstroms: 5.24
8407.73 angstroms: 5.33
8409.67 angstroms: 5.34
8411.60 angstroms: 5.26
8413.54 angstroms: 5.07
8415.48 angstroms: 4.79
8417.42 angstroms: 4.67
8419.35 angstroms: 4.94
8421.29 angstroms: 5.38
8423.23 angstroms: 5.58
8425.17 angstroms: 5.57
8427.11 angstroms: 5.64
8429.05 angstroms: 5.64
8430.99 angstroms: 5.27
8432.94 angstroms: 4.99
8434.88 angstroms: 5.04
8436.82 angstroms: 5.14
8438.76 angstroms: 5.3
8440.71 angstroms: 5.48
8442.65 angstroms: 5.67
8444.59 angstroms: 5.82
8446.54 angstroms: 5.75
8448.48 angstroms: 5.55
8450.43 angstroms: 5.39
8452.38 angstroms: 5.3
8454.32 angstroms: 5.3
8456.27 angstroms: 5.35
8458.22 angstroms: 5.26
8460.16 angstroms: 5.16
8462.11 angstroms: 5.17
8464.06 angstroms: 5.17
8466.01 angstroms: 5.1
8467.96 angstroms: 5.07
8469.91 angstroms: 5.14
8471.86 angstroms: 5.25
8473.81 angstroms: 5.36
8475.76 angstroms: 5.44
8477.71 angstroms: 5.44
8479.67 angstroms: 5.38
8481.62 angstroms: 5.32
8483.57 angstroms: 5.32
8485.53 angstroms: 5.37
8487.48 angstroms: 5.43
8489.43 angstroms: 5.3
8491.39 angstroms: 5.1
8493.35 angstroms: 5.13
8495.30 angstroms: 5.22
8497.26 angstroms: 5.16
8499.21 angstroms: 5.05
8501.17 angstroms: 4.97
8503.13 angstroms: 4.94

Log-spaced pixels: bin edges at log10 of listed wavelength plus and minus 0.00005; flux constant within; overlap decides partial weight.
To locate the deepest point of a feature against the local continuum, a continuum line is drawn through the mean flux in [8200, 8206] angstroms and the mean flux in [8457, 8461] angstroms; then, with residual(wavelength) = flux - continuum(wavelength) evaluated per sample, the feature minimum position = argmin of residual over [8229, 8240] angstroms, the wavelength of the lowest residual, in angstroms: 8237.18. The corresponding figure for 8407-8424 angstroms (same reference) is 8417.42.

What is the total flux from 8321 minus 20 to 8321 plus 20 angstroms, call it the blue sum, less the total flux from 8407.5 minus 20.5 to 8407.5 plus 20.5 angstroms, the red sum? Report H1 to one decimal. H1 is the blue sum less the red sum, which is 3.6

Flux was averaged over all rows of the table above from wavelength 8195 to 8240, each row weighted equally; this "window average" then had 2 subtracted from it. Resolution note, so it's 3.40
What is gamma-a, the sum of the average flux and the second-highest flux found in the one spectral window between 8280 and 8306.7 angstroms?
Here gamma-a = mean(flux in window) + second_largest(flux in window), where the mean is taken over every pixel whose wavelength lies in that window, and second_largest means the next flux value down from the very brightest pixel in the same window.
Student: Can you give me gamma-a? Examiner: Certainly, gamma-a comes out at 11.0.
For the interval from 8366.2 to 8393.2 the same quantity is 11.0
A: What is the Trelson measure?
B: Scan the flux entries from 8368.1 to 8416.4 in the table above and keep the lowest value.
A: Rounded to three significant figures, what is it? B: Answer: 4.79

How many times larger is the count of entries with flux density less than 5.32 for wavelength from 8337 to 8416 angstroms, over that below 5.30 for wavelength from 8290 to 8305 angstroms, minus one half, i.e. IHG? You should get 4.8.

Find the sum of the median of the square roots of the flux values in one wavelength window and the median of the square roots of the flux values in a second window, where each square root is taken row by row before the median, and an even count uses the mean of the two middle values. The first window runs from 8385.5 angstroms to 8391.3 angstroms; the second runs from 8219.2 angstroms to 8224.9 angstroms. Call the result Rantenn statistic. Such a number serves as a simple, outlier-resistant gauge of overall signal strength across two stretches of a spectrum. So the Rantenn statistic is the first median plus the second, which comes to 4.63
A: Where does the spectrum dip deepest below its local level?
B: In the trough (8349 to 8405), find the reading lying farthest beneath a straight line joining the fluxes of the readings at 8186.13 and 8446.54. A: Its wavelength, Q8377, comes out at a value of 8401.92 angstroms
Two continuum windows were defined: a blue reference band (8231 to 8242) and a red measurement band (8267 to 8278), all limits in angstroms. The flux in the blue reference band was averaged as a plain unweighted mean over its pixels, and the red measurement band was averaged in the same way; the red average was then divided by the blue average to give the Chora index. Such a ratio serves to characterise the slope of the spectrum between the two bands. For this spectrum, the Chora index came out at 0.974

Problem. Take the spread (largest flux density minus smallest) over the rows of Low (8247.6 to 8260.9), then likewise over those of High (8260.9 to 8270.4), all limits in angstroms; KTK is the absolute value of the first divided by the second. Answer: 1.1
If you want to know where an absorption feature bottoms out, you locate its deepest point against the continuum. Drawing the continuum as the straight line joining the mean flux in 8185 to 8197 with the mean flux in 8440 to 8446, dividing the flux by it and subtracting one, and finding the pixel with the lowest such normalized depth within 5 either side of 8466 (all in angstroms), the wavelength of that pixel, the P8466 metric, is 8467.96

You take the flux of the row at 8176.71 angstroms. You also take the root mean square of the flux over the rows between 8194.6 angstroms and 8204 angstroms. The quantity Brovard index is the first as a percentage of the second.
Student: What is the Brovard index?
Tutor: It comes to 95.2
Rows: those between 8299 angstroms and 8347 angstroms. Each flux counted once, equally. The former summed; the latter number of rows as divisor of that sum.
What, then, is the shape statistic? 5.42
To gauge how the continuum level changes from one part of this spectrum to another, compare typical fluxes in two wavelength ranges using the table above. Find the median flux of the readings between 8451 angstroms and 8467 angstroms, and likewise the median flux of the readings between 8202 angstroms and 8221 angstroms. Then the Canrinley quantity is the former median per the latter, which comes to 0.98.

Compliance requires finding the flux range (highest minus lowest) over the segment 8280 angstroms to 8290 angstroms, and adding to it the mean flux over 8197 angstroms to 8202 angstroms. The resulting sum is 6.1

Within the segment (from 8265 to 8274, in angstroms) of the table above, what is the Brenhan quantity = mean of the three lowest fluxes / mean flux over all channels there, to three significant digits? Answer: 0.977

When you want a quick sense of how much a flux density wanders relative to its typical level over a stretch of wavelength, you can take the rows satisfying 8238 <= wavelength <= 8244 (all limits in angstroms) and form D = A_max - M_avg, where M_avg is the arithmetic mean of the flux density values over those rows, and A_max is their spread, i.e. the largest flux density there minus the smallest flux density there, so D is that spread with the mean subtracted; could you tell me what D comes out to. -5.18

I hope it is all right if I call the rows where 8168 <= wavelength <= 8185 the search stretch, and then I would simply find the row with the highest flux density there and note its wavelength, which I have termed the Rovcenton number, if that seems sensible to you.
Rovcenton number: 8184.25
